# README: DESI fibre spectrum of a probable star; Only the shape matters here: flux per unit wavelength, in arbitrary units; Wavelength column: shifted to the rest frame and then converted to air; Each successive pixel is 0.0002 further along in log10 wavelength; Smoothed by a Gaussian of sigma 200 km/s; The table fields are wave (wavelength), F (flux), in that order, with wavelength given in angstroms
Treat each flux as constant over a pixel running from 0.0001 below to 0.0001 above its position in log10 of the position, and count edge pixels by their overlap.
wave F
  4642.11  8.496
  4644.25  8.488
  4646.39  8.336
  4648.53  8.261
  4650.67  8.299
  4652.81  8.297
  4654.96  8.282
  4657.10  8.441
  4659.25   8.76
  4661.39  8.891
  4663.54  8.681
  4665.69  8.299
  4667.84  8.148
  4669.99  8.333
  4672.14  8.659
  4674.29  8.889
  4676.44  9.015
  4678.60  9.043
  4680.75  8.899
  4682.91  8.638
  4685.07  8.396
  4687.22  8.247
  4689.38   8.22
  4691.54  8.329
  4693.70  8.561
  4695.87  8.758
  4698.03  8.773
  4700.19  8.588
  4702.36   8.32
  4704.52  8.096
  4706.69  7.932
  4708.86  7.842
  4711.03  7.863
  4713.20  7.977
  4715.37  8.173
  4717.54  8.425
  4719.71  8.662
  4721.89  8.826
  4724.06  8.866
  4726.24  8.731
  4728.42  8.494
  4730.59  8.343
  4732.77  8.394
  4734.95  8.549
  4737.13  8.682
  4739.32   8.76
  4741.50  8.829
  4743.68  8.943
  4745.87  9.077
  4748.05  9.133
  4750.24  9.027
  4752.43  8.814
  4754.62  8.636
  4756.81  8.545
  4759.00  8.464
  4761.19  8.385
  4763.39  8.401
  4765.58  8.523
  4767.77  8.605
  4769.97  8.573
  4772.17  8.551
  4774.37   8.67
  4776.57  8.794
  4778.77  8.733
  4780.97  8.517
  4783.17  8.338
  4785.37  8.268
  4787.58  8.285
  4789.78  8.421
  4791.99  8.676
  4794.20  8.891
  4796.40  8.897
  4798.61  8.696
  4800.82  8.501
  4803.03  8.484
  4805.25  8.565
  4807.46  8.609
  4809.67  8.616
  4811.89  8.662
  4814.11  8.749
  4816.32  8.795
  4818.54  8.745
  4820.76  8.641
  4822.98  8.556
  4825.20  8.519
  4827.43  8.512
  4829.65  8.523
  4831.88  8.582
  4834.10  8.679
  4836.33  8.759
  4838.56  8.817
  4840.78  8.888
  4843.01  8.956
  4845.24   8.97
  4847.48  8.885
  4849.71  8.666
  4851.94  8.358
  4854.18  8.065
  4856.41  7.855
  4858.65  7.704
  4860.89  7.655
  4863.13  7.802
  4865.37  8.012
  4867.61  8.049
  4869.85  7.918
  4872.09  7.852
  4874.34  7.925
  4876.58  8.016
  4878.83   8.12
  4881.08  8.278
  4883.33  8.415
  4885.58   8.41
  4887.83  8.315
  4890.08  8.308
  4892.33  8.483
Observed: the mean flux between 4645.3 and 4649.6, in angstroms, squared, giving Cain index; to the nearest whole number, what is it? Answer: 69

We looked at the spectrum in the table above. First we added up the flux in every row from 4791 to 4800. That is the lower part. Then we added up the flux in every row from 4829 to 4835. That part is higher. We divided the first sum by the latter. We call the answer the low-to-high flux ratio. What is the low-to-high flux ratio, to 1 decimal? 1.4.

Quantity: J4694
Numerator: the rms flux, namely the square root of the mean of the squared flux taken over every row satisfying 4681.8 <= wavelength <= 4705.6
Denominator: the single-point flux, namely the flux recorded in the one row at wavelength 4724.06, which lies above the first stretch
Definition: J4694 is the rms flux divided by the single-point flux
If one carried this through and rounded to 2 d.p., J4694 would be 0.95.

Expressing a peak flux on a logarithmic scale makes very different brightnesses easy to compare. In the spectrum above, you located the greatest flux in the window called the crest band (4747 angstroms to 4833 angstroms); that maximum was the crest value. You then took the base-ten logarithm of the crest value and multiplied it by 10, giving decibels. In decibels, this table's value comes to 9.61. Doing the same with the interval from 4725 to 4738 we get 9.41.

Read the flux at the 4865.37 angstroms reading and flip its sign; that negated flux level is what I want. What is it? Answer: -8.01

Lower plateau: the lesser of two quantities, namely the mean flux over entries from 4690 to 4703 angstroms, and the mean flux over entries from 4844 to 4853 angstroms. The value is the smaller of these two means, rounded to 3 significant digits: 8.55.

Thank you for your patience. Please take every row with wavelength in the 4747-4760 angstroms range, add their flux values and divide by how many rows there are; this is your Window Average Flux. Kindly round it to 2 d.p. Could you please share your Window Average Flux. 8.77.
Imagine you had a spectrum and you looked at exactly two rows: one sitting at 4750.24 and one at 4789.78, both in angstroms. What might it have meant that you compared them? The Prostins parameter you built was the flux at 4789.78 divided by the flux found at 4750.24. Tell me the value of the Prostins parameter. 0.93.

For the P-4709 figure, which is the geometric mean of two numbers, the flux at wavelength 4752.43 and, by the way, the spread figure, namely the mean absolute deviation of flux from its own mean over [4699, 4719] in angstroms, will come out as 1.38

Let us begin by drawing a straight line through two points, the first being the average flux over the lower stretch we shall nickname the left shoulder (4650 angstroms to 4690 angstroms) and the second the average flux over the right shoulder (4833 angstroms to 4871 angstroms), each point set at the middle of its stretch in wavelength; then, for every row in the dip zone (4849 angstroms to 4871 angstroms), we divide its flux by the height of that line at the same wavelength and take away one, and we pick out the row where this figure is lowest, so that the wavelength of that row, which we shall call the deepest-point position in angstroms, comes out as 4860.89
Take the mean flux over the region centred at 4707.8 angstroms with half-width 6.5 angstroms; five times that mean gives 40.0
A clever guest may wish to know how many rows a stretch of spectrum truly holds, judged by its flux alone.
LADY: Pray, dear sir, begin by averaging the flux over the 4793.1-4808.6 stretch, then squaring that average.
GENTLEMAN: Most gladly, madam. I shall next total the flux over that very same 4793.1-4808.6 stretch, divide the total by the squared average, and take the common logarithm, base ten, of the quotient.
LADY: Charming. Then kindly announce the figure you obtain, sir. -0.093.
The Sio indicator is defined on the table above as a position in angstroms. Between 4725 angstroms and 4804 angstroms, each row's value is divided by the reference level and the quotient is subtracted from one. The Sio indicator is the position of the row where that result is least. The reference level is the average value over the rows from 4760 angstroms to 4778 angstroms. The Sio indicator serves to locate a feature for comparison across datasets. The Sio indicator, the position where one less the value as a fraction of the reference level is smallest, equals 4748.05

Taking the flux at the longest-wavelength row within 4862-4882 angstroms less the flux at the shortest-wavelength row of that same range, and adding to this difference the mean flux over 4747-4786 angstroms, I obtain 9.1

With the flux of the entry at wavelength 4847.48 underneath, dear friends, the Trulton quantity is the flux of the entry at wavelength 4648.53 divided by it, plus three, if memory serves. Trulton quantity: 3.93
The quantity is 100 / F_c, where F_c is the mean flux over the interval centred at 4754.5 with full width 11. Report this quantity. 11.5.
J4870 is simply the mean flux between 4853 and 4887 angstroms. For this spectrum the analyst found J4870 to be 8.01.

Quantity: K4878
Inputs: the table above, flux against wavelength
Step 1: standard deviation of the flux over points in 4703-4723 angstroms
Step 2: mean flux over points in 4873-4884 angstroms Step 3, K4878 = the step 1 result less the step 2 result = -7.8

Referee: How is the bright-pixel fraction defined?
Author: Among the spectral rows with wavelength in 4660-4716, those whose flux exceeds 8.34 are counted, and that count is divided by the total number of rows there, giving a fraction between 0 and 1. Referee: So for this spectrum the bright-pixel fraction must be 0.50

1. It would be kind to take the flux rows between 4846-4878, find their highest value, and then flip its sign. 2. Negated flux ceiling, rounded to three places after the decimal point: -8.885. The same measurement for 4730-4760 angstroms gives -9.133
